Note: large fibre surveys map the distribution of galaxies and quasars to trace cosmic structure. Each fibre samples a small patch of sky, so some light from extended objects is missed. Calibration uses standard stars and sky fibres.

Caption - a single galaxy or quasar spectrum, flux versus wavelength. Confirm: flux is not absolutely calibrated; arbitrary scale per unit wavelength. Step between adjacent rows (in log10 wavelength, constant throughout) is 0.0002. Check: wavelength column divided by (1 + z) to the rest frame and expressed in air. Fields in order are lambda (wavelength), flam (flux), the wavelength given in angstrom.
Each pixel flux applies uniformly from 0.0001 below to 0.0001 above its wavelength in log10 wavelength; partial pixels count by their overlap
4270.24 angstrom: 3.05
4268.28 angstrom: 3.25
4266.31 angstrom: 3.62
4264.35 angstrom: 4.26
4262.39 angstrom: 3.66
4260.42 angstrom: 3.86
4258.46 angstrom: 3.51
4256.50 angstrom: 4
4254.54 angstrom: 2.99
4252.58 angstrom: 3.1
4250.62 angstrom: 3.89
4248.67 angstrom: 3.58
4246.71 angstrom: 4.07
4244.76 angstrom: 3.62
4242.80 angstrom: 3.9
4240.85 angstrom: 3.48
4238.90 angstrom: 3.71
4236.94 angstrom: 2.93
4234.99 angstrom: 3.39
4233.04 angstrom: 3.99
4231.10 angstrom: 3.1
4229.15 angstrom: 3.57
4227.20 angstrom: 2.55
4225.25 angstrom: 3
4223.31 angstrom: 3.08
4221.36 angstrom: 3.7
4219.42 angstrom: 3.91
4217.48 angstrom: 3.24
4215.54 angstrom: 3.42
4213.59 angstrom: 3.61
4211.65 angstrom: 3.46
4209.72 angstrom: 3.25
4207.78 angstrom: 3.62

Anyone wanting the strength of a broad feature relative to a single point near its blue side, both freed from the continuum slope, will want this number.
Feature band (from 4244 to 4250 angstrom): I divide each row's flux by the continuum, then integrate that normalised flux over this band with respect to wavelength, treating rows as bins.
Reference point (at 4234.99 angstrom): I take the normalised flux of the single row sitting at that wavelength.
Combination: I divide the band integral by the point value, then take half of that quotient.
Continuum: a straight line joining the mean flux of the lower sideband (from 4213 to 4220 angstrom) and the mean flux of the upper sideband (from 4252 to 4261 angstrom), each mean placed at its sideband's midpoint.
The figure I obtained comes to 3.3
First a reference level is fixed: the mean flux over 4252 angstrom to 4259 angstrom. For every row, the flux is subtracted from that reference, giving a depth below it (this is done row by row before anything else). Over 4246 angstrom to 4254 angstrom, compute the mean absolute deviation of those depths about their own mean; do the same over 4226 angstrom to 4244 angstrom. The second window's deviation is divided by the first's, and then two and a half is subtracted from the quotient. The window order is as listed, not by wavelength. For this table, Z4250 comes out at -1.4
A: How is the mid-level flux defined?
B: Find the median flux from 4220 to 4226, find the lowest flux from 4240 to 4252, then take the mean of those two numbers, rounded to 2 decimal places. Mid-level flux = 3.28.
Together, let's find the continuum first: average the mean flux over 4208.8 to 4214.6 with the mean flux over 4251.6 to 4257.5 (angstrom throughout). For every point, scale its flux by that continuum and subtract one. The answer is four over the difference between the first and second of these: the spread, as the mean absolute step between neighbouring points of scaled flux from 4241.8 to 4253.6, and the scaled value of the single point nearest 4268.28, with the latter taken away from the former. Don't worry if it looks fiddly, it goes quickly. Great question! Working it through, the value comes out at 22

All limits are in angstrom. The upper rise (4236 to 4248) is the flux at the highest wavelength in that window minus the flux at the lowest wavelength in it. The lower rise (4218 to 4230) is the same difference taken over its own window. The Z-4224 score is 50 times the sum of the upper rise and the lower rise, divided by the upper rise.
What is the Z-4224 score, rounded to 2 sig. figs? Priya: 35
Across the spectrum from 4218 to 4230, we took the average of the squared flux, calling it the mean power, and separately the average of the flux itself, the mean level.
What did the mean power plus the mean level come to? 14.4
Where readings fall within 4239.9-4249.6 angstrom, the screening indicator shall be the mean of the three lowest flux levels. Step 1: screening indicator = 3.56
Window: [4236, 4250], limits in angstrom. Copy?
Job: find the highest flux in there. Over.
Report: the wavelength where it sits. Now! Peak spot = 4246.71 angstrom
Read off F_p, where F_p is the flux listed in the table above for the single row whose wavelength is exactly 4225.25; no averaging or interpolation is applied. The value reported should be 3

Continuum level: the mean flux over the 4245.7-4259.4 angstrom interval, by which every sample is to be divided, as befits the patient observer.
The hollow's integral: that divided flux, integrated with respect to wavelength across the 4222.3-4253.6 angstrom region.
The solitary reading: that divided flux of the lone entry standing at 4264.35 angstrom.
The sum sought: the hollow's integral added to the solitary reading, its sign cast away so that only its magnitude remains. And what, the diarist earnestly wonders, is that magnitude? 31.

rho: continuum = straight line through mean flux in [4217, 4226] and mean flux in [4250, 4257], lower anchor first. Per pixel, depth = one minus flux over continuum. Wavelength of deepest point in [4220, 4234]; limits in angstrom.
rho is 4227.20 angstrom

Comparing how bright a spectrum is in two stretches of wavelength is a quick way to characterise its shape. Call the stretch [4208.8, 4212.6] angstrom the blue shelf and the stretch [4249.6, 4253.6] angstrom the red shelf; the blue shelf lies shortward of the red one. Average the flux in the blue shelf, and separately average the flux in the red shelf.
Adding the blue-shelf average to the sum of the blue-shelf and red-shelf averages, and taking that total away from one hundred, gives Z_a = 89.8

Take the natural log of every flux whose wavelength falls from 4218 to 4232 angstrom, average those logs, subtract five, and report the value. -3.82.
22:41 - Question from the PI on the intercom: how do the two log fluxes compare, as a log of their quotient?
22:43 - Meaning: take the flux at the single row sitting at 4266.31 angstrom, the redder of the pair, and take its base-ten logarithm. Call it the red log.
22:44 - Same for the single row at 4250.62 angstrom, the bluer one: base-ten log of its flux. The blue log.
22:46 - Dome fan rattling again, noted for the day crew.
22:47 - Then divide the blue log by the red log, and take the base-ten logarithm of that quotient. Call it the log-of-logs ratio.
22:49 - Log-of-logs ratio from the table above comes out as 0.024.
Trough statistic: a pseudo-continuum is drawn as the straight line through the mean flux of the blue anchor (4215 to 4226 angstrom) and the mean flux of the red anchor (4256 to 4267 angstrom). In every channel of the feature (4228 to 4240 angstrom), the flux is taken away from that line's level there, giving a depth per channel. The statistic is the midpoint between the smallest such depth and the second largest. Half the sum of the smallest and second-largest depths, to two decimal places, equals -0.03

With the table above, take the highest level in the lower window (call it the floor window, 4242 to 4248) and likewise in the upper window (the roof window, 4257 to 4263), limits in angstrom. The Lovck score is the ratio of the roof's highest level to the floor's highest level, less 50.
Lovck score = -49.1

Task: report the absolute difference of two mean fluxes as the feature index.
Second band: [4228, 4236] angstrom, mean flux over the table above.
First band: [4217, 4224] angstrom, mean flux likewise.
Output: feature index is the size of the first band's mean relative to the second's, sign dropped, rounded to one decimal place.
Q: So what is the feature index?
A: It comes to 0.0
